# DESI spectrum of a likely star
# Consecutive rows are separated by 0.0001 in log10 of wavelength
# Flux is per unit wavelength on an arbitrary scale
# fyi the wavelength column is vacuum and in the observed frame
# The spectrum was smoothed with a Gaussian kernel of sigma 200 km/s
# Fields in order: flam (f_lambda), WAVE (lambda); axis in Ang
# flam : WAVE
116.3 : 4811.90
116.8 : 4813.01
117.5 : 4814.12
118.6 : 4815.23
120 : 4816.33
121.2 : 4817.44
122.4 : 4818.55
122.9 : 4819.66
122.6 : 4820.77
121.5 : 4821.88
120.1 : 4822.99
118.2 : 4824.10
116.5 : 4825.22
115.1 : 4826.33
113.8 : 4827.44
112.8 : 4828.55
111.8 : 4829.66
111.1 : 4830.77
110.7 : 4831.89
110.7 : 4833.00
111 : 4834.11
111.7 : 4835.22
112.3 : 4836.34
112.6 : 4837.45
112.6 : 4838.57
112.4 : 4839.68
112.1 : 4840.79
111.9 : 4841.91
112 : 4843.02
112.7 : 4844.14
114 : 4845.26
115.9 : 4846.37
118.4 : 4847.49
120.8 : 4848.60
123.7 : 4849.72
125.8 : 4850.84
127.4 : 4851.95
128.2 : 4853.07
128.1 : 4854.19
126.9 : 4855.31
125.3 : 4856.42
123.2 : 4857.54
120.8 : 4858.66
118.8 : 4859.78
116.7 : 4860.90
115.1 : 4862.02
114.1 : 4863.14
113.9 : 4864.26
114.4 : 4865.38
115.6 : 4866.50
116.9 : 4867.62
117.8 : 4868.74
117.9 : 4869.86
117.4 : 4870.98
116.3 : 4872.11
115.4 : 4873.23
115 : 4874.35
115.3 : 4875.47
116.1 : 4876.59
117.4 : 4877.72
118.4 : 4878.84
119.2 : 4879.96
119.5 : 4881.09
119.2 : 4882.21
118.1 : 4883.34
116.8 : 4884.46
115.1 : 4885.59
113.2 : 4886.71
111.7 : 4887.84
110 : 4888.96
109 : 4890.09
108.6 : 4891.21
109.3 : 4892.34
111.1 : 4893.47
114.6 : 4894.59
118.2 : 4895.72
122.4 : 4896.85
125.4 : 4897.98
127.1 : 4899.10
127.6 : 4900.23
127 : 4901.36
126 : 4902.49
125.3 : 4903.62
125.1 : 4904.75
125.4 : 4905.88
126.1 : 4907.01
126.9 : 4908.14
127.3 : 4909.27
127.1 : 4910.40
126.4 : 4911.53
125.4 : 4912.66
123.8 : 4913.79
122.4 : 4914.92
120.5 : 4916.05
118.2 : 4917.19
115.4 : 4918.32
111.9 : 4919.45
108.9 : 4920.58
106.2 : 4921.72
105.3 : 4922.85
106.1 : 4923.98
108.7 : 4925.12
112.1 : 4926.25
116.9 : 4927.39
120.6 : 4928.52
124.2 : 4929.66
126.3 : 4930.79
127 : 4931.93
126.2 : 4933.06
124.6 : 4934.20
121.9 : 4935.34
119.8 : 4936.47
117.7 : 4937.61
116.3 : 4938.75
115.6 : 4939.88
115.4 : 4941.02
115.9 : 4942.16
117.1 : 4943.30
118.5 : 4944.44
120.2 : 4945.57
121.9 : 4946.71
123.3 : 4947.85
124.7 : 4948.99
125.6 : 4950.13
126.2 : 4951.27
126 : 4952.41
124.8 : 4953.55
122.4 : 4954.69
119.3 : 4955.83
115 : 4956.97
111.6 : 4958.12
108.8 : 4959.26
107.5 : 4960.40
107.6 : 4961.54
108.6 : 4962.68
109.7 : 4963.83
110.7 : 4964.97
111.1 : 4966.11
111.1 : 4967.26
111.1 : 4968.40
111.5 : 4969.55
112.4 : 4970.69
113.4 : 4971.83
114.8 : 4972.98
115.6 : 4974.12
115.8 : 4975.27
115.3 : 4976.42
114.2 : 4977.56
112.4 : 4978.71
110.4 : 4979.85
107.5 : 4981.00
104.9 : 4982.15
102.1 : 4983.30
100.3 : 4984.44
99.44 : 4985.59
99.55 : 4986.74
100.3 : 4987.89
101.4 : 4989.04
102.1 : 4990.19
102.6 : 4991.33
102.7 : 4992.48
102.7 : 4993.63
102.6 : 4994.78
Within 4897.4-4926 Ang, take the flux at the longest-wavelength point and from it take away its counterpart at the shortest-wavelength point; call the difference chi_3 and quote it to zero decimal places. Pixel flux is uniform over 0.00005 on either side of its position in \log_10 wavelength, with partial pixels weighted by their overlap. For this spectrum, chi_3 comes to -17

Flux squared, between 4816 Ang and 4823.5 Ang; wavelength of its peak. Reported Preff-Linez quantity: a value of 4819.66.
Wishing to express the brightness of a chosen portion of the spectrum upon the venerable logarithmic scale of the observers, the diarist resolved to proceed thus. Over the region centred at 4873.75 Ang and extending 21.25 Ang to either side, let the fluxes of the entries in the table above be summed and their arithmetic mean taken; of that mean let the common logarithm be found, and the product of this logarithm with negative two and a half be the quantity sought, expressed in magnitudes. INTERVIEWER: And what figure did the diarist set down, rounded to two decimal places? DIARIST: -5.17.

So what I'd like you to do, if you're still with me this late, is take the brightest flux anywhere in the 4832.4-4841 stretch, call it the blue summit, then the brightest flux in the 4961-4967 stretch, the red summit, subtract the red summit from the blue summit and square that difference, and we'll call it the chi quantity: 2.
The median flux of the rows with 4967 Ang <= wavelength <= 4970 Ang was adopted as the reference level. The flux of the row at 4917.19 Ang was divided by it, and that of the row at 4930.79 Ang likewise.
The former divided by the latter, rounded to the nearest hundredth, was 0.94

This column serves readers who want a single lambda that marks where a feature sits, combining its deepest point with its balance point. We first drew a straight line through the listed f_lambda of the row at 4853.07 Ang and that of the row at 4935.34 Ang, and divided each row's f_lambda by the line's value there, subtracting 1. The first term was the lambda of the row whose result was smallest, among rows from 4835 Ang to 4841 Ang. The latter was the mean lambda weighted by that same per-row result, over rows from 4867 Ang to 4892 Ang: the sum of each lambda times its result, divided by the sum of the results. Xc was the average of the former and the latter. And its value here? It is 4857.8 Ang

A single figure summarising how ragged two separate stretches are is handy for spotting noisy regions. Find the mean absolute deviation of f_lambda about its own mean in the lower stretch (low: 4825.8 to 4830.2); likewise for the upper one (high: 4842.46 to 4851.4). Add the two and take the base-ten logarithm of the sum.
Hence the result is 0.73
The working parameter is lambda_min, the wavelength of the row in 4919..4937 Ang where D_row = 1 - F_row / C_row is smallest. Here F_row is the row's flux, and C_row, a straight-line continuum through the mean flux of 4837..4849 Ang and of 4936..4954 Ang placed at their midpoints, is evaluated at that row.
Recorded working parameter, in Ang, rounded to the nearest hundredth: 4931.93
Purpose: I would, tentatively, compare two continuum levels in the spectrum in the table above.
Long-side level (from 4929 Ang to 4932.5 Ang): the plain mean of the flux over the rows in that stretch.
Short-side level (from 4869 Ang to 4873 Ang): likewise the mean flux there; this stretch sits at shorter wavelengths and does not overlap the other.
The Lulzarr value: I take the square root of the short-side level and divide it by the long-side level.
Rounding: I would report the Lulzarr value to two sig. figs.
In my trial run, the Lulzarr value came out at 0.086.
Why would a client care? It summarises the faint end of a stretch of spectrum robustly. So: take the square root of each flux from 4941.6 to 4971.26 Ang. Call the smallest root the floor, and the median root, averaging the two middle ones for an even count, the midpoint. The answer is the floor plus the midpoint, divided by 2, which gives 10.6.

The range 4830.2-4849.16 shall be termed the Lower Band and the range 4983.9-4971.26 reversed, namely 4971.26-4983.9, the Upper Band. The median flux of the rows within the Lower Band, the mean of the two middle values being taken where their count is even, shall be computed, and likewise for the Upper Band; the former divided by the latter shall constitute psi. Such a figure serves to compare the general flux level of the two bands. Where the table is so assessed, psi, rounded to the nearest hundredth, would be 0.99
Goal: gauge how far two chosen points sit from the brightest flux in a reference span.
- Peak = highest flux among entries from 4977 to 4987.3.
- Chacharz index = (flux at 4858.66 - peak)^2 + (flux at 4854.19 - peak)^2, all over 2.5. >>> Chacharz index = 95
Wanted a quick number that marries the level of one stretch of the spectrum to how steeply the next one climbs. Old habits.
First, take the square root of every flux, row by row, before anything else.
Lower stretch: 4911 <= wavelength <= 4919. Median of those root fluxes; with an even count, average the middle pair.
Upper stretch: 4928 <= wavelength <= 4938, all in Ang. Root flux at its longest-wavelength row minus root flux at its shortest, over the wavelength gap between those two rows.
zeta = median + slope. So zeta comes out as 11.0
